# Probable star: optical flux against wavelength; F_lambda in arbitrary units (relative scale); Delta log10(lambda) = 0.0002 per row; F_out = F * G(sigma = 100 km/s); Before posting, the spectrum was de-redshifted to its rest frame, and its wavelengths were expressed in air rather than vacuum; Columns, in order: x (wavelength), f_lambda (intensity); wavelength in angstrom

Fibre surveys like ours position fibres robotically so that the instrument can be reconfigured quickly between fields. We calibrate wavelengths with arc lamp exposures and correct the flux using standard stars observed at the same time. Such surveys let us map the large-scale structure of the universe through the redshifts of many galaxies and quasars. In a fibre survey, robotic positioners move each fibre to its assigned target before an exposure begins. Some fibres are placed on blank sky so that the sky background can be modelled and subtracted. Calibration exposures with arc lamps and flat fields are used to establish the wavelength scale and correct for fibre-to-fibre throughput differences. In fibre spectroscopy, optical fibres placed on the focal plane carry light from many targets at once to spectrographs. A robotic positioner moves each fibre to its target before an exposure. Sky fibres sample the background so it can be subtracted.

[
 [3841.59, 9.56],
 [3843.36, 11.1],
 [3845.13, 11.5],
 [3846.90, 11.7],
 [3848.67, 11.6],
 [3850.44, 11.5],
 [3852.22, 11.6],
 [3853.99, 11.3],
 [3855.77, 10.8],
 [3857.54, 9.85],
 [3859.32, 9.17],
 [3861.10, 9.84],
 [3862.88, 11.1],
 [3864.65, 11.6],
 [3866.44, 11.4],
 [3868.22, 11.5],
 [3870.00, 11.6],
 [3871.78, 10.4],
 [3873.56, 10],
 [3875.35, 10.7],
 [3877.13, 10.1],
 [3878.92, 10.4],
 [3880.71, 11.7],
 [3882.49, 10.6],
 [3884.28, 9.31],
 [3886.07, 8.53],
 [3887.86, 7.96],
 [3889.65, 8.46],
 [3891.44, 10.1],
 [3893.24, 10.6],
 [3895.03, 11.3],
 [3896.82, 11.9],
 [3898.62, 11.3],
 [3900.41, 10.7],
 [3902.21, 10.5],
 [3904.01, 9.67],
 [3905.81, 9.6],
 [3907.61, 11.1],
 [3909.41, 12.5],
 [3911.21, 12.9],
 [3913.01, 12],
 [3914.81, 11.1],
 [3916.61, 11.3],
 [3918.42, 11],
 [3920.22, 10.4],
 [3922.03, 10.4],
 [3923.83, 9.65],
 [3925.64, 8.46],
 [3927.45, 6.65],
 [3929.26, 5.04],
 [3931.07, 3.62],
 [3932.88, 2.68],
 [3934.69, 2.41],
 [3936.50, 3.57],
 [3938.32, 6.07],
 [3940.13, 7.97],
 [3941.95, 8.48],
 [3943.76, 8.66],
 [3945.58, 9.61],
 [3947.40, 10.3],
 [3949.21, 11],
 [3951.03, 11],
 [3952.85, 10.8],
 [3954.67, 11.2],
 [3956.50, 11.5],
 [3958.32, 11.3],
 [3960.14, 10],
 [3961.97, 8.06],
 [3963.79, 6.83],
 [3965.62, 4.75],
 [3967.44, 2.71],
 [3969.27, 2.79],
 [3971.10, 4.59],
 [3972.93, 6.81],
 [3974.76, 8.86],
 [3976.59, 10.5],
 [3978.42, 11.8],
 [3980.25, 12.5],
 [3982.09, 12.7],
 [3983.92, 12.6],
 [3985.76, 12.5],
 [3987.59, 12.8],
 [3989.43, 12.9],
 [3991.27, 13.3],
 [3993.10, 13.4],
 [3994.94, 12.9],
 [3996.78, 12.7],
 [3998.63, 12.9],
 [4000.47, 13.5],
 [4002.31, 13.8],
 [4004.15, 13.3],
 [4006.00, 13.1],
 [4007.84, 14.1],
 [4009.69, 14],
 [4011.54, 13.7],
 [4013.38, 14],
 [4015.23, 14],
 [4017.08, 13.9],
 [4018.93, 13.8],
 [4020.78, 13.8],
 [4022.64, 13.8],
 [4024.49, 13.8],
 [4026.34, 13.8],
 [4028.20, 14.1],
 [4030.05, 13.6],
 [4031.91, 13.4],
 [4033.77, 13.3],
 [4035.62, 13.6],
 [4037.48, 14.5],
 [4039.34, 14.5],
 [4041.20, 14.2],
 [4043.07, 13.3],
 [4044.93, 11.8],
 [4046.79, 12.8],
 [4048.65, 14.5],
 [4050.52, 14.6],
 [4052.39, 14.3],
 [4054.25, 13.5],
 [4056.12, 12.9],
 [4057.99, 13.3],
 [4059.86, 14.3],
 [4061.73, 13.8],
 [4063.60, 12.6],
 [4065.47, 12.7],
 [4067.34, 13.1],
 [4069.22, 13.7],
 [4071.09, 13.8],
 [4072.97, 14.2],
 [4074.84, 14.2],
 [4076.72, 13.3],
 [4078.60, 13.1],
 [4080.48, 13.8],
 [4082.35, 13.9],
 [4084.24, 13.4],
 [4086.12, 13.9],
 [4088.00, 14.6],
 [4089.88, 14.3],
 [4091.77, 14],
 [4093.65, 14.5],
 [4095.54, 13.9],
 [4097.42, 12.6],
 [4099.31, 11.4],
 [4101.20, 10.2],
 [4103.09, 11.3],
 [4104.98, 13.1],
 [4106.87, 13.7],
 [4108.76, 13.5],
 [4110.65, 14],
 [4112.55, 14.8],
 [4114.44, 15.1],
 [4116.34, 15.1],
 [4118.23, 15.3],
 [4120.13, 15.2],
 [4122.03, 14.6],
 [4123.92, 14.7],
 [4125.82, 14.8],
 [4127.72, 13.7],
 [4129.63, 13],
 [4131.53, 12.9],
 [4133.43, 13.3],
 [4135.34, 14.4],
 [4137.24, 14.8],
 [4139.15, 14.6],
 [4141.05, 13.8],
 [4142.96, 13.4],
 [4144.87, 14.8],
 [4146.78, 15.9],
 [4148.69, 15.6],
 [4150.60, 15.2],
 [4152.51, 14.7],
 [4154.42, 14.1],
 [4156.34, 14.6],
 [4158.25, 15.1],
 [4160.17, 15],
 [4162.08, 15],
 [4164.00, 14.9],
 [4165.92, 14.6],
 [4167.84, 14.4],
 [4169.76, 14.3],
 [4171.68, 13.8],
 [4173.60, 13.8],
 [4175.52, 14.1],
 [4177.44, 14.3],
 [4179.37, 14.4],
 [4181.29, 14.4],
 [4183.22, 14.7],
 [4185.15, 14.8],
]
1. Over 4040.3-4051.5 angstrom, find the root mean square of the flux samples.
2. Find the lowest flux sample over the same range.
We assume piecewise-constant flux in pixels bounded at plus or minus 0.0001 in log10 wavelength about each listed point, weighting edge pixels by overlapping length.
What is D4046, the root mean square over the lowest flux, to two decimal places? 1.15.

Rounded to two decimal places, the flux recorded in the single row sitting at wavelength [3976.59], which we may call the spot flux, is 10.50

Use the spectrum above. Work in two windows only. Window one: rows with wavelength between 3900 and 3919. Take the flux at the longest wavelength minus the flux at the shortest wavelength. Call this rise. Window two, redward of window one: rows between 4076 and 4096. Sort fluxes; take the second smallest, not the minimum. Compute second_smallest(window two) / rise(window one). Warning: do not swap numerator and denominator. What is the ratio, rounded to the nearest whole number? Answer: 44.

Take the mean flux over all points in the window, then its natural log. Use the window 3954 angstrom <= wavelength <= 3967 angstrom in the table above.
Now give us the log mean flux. 2.2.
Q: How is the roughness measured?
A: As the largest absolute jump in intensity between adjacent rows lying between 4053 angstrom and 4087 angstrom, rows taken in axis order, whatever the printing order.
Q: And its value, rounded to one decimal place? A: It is 1.2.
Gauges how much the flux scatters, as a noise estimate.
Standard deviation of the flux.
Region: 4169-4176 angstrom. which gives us 0.2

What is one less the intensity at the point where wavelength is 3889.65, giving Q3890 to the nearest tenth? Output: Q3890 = -7.5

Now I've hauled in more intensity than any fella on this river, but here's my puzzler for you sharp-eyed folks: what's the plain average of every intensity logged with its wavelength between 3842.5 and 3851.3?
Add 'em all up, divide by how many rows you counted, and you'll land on 11.5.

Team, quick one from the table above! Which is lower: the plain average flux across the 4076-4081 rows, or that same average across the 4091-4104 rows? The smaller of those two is 13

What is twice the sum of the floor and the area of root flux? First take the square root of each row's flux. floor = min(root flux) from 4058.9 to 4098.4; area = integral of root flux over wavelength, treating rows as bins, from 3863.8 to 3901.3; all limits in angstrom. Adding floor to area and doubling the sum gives 250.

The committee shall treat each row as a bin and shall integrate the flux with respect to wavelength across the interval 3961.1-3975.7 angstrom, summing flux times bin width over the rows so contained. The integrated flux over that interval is 83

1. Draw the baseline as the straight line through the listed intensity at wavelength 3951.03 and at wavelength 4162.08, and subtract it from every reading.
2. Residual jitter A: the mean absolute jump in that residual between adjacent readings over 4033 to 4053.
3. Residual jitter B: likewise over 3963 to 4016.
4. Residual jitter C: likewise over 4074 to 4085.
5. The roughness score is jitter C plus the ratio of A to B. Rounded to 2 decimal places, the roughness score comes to 1.51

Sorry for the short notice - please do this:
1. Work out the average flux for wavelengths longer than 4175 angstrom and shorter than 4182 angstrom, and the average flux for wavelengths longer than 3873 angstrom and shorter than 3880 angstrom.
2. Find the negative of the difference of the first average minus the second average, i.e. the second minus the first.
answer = -4.0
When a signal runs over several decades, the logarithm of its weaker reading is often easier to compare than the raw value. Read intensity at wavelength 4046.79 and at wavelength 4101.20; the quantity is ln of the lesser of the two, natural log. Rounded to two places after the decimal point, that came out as 2.32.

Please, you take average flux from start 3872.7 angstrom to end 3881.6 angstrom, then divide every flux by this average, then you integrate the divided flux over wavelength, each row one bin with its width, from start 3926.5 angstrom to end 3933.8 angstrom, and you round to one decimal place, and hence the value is 3.1 angstrom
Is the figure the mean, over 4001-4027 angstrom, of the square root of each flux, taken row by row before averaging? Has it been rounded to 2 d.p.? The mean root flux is 3.71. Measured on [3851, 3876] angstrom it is 3.28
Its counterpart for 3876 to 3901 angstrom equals 3.19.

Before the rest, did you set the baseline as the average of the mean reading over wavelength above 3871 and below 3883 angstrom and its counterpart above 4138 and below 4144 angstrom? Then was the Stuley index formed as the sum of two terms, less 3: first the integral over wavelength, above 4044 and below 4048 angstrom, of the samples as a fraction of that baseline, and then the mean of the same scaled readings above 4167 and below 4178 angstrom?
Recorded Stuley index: 2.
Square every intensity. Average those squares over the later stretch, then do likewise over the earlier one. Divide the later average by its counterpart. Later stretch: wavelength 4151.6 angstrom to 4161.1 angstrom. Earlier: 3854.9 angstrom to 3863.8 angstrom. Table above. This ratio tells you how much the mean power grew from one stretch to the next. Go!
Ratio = 2.1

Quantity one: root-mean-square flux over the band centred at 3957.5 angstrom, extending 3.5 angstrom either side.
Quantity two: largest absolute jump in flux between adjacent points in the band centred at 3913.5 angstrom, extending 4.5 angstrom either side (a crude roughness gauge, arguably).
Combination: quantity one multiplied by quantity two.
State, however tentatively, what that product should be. 10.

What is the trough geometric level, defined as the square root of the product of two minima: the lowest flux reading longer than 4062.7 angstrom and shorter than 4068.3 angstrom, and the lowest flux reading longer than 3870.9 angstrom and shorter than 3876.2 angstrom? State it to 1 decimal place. 11.2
